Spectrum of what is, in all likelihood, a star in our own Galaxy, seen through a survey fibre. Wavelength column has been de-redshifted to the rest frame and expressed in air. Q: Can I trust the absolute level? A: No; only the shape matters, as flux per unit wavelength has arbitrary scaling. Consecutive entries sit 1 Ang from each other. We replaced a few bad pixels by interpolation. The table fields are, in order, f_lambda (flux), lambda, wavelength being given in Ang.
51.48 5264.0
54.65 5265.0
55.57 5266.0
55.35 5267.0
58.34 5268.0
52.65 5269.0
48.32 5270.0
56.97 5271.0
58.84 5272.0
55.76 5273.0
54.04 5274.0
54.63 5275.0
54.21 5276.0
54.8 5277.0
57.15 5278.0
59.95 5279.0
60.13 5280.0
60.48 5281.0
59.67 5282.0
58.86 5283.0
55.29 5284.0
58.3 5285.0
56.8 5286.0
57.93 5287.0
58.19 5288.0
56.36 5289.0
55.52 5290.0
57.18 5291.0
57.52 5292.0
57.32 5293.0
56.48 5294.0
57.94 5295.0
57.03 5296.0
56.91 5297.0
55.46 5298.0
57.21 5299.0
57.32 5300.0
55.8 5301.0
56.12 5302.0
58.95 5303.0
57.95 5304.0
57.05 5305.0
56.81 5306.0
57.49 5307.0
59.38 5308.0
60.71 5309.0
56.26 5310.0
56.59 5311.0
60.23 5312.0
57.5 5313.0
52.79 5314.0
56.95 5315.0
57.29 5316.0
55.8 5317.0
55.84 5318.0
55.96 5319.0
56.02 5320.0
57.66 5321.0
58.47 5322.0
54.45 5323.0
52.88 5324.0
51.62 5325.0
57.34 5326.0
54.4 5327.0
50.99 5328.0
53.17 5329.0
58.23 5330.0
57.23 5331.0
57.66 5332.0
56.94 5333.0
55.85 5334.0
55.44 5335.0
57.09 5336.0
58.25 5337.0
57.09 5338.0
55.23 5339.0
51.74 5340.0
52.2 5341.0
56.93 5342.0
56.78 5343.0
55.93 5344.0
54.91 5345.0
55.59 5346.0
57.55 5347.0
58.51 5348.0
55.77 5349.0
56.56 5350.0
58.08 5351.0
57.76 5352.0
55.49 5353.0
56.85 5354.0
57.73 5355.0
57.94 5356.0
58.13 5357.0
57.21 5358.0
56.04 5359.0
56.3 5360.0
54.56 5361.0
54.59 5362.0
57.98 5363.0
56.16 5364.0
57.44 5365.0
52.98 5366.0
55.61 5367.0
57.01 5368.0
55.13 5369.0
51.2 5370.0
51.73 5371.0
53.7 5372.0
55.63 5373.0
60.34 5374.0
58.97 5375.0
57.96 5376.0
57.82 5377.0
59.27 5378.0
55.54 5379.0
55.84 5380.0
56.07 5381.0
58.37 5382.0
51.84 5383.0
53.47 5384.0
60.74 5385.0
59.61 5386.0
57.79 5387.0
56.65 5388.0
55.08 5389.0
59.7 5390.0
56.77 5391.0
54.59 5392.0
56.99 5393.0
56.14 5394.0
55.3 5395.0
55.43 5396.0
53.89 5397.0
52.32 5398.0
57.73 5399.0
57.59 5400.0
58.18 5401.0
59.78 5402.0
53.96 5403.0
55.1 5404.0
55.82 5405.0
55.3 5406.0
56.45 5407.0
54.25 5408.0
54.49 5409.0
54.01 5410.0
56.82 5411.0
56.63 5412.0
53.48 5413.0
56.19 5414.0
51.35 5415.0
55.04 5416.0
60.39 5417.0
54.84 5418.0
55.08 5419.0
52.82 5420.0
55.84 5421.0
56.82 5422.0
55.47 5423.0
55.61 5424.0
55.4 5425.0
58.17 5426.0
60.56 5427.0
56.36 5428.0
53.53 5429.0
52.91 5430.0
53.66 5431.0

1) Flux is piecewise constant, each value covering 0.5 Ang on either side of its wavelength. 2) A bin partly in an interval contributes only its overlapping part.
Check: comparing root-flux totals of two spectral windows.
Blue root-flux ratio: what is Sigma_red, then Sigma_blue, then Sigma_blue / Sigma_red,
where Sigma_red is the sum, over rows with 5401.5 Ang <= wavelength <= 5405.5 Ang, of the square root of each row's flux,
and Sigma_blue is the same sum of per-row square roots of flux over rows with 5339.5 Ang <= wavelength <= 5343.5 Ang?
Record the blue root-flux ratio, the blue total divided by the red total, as 0.98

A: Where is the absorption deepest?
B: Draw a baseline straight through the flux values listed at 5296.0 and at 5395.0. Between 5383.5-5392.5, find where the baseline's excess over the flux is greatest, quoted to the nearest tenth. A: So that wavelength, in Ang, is 5384.0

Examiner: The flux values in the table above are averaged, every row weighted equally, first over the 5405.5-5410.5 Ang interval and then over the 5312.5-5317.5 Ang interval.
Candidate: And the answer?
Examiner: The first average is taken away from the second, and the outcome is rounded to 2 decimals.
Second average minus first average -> 1.17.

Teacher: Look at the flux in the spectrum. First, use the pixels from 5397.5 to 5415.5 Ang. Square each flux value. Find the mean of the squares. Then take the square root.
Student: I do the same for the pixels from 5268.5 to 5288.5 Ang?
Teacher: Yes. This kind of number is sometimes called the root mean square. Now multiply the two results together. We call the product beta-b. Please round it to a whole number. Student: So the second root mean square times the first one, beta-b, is 3152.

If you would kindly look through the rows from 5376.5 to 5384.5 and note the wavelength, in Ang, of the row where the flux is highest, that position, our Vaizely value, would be 5378.0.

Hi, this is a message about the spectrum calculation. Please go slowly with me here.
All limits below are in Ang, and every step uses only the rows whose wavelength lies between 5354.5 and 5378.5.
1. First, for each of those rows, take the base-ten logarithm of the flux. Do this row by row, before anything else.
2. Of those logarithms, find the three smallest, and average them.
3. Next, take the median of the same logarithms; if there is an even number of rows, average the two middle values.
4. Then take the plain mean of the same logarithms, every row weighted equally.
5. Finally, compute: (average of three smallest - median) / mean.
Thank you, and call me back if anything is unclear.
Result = -0.021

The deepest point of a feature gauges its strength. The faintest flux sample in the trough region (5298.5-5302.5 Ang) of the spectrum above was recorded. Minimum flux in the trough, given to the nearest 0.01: 55.80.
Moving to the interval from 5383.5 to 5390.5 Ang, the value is 53.47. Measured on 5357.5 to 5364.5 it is 54.56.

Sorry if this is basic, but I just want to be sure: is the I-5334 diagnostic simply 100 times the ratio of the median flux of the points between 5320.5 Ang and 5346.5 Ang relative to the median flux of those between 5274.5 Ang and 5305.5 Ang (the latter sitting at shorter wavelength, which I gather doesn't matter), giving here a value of 98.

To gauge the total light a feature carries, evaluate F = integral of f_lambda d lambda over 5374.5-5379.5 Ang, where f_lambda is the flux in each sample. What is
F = 290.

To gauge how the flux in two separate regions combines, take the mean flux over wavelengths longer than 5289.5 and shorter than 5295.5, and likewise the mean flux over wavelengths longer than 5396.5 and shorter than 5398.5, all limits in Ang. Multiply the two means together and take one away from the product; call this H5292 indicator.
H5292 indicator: 3026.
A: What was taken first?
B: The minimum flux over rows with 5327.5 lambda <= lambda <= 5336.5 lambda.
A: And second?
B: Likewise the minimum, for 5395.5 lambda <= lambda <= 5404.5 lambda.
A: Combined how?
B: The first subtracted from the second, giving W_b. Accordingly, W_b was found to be 1.3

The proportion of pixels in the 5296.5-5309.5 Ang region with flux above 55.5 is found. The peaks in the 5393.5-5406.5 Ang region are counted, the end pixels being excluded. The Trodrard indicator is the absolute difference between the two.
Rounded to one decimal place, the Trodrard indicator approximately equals 3.1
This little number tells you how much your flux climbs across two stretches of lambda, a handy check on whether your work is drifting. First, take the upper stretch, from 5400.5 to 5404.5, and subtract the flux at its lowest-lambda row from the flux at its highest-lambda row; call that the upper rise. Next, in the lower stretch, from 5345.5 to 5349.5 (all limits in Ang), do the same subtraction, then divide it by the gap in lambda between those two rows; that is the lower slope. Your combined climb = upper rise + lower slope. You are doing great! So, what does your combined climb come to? -3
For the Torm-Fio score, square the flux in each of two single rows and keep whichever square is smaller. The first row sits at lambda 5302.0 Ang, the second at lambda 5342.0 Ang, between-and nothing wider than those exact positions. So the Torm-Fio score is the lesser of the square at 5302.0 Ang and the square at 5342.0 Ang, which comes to 3149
